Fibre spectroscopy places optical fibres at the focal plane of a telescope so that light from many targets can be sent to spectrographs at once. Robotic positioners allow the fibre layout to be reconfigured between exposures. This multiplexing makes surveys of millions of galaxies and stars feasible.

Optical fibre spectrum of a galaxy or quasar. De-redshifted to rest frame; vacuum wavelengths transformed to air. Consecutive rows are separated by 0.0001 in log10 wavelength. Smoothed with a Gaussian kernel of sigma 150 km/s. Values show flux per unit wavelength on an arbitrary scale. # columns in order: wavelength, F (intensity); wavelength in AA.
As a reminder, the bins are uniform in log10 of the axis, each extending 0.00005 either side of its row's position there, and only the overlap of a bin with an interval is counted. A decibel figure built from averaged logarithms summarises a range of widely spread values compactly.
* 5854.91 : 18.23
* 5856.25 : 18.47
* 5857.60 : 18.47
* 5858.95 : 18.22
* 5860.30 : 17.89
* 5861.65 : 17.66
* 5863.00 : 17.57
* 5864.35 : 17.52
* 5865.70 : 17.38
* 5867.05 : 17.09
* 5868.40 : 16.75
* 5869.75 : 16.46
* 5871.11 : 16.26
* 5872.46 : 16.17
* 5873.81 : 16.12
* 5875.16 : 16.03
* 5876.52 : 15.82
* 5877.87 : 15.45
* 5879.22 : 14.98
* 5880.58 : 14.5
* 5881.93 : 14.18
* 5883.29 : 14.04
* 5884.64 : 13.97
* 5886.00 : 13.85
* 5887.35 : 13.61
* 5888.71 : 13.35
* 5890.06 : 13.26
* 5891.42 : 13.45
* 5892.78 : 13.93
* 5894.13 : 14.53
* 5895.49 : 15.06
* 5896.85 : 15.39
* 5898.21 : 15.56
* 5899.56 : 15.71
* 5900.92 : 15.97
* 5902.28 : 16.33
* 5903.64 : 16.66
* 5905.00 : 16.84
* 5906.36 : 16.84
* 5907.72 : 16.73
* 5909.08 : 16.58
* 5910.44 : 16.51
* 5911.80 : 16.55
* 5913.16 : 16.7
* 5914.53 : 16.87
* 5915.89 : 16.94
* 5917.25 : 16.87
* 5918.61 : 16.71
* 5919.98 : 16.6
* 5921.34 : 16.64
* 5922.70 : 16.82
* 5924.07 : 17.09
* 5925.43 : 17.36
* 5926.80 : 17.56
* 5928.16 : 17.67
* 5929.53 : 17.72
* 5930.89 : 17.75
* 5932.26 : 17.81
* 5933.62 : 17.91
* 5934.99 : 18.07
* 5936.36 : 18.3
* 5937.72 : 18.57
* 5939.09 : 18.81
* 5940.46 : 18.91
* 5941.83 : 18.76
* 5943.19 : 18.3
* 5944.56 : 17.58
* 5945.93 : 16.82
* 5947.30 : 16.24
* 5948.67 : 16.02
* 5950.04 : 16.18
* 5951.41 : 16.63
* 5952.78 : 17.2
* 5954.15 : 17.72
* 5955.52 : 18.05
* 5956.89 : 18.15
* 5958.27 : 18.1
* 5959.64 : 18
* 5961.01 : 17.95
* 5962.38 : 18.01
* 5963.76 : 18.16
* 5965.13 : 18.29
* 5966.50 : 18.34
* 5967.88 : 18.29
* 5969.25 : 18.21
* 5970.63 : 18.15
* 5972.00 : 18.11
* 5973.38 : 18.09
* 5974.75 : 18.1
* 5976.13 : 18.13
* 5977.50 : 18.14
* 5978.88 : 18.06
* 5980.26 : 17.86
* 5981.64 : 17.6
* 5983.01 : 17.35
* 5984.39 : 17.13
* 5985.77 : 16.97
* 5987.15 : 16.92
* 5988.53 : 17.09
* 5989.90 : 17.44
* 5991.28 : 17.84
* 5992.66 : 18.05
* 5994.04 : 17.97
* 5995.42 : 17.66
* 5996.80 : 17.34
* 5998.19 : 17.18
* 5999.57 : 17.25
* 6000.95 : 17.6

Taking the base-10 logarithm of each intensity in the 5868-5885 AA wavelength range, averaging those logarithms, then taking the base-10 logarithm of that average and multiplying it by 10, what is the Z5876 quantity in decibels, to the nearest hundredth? 0.75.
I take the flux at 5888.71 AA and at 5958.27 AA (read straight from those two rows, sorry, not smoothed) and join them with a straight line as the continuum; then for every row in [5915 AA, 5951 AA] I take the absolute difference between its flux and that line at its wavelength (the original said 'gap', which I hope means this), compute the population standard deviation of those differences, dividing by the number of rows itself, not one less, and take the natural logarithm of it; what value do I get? -1.0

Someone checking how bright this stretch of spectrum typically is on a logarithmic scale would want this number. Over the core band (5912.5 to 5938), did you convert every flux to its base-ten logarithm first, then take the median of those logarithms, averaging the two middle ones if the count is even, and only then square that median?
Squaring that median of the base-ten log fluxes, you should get 1.54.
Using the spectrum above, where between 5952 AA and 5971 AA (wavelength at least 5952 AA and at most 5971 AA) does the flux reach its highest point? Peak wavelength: 5966.50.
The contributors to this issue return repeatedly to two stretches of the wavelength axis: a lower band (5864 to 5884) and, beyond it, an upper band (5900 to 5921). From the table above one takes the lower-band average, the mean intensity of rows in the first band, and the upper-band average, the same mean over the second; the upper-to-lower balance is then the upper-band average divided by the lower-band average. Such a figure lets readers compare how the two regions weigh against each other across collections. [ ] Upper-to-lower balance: 1.05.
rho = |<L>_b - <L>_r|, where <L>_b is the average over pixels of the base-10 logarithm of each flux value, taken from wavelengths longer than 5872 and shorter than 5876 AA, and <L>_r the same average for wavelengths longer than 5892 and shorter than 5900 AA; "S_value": 0.030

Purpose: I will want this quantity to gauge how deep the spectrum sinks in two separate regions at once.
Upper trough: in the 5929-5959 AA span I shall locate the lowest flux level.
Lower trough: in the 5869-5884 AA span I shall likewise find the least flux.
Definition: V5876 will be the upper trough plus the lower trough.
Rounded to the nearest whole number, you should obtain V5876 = 30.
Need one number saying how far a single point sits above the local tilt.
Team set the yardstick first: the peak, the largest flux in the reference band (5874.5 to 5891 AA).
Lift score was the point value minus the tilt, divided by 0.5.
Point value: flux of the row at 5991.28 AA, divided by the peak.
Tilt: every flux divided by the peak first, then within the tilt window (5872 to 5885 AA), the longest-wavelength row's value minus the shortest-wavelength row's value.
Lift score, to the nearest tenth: 2.5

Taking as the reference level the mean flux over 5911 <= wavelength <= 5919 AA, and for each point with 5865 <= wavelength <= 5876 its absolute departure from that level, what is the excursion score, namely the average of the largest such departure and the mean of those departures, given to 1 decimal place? 0.6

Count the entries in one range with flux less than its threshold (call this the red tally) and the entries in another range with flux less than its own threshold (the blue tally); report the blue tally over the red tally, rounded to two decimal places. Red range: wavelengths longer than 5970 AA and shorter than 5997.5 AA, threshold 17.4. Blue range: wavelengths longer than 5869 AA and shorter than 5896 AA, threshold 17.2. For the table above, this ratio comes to 3.33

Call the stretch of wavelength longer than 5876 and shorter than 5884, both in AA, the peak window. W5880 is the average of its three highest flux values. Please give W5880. 15.4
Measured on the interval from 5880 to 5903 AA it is 16.0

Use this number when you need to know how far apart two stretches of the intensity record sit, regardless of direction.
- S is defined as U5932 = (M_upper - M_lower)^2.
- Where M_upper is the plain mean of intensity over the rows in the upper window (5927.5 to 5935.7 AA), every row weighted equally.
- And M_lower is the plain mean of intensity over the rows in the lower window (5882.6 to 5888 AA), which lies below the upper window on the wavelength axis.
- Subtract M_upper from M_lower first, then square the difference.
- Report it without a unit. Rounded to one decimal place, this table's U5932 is 15.6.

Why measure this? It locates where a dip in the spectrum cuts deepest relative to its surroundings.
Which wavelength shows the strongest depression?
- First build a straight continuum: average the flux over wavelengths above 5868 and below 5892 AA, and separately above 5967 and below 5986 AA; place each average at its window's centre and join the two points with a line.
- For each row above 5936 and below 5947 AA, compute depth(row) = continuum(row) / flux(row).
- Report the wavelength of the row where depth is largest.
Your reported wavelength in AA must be 5945.93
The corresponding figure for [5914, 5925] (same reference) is 5921.34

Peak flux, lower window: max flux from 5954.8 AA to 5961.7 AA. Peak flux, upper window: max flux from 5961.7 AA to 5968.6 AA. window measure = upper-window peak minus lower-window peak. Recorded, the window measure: 0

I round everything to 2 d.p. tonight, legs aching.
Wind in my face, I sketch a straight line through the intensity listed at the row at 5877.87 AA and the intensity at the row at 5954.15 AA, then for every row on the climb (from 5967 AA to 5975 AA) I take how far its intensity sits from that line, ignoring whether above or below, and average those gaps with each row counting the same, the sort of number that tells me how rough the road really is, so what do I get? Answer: 0.14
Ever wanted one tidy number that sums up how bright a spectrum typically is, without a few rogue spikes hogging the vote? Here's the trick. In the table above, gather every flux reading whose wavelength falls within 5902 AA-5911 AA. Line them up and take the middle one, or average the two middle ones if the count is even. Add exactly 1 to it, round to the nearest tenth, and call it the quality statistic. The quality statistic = 17.7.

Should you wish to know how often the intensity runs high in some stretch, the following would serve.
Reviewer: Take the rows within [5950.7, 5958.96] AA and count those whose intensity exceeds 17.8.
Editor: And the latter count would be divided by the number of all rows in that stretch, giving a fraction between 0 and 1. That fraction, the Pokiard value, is 0.5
